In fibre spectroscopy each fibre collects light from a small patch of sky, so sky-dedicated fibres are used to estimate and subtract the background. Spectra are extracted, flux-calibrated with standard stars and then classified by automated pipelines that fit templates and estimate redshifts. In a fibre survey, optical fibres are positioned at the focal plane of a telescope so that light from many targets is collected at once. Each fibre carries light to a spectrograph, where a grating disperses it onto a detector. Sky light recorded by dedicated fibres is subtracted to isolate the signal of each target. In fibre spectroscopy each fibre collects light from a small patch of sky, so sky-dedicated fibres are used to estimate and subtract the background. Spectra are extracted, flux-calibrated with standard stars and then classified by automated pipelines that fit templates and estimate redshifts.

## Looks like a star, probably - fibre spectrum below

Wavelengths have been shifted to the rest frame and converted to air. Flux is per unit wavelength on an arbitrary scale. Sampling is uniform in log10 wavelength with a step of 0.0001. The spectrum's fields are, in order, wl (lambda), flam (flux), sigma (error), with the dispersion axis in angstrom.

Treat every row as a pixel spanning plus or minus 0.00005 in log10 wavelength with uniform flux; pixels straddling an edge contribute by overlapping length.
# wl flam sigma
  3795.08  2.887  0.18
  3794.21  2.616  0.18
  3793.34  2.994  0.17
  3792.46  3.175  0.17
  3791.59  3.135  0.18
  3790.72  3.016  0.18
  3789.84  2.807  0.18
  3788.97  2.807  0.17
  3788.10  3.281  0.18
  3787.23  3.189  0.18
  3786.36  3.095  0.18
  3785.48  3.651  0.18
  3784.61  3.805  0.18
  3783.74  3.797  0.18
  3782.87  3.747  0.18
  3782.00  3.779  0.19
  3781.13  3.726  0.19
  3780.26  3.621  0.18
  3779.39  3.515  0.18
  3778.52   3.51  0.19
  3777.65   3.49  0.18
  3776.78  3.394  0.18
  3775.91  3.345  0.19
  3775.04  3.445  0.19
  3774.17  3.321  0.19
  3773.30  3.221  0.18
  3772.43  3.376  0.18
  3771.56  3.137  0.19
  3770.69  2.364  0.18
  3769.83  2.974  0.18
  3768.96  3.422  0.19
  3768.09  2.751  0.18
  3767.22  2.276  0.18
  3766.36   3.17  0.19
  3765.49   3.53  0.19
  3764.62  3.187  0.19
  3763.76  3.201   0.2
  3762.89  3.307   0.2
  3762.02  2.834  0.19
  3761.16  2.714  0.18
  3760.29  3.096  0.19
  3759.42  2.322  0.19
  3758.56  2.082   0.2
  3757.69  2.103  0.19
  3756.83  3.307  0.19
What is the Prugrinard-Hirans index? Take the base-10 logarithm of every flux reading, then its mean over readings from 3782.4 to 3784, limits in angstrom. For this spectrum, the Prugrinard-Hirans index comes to 0.58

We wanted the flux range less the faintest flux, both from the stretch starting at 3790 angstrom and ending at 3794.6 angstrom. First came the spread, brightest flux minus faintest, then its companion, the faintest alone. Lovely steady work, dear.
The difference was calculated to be -2.1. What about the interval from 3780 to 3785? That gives -3.4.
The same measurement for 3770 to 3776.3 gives -1.3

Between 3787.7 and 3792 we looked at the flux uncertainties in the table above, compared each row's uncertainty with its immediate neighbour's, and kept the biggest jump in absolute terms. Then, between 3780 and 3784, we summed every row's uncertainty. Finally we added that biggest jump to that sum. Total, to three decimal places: 0.930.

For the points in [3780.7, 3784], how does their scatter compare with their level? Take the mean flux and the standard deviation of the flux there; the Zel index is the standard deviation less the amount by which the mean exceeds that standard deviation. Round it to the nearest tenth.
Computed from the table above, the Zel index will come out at -3.7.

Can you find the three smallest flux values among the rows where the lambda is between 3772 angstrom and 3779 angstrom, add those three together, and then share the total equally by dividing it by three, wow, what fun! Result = 3.3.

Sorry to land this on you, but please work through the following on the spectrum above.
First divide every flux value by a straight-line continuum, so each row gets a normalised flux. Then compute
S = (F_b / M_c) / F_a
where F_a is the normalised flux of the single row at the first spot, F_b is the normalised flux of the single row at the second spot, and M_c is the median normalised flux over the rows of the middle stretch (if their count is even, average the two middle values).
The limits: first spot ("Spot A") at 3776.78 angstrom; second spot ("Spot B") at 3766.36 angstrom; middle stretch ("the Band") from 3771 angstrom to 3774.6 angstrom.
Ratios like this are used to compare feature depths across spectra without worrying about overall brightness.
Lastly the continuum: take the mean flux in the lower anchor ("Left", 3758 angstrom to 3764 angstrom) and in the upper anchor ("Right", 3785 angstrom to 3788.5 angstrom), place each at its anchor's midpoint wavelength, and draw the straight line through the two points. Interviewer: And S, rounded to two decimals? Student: 0.93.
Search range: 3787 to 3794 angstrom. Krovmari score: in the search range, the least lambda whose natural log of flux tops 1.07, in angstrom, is 3787.23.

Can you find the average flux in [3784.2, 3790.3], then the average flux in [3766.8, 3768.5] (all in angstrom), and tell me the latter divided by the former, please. 0.78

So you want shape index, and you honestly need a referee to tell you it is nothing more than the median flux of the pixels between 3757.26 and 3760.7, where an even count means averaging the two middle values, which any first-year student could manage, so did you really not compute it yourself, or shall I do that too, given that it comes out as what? 2.2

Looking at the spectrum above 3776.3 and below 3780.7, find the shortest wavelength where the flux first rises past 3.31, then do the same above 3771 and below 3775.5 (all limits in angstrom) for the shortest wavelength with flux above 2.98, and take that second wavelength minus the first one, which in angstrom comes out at -5.2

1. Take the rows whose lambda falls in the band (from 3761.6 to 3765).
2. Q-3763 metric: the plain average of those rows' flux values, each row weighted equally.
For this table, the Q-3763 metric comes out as 3.13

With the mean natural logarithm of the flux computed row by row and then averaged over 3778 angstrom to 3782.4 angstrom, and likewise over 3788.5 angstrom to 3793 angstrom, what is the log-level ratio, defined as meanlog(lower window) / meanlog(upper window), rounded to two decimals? 1.18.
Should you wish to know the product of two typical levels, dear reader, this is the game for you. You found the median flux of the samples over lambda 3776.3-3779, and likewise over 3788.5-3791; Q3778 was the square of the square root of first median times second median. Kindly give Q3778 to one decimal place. 9.8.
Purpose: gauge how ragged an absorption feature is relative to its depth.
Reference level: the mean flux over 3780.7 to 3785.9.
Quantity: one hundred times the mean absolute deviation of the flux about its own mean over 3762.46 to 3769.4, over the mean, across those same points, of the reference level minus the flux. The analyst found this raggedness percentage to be 46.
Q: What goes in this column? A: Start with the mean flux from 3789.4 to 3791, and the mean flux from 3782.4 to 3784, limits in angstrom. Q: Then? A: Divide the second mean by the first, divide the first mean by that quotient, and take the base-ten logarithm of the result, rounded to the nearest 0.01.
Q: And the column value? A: 0.35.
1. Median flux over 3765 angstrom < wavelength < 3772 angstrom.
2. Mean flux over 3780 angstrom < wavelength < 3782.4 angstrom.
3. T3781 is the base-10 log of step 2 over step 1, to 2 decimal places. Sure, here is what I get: 0.08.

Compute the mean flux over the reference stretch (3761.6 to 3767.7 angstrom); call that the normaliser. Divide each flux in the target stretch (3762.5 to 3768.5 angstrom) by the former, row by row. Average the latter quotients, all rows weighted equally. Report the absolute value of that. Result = 1.00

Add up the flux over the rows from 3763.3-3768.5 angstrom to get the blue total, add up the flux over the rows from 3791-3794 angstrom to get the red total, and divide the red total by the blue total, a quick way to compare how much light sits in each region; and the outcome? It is 0.5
